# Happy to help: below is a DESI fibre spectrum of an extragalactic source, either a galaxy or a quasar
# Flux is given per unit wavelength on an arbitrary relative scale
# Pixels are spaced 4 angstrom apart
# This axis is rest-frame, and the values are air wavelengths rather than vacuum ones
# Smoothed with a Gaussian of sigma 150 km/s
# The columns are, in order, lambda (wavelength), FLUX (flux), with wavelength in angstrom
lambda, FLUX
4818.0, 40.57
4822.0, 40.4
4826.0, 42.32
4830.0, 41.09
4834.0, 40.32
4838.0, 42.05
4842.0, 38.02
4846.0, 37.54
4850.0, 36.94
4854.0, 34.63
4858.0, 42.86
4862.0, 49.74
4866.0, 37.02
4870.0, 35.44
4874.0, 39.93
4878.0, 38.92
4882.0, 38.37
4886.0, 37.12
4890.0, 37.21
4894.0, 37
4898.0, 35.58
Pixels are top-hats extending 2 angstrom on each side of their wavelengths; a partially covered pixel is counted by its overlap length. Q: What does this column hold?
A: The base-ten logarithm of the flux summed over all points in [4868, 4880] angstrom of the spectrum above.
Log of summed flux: 2.06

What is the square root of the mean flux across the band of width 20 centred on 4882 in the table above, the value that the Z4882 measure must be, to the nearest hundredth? 6.19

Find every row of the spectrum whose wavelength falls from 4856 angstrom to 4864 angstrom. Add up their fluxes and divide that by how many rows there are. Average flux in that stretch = 46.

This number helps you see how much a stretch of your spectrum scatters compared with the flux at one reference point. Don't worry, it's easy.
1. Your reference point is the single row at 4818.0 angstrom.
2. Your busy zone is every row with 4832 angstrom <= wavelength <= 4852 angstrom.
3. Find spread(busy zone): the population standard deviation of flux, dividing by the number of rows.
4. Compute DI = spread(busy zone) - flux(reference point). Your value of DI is -38.7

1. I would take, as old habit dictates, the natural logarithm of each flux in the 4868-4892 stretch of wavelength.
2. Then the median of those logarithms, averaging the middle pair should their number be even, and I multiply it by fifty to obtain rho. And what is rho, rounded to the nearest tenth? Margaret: 181.6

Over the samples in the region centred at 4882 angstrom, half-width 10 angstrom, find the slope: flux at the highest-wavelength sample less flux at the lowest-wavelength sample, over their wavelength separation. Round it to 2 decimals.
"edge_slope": -0.17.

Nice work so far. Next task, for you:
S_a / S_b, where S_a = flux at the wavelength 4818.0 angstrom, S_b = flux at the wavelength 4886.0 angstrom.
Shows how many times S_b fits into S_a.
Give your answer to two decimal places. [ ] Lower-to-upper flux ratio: 1.09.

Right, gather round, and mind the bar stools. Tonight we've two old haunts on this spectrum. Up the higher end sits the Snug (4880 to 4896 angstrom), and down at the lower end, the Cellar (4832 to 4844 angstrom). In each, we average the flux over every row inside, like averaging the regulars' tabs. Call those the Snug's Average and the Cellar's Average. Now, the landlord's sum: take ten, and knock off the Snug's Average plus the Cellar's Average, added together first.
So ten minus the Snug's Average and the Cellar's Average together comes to -67.6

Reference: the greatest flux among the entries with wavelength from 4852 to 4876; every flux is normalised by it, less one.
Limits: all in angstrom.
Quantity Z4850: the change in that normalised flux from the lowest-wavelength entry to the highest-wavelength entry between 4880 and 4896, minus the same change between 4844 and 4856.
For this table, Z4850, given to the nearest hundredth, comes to 0.03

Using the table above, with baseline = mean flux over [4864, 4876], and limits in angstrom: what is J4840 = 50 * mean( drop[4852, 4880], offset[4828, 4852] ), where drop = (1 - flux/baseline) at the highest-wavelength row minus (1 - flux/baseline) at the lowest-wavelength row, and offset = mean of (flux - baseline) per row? 44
